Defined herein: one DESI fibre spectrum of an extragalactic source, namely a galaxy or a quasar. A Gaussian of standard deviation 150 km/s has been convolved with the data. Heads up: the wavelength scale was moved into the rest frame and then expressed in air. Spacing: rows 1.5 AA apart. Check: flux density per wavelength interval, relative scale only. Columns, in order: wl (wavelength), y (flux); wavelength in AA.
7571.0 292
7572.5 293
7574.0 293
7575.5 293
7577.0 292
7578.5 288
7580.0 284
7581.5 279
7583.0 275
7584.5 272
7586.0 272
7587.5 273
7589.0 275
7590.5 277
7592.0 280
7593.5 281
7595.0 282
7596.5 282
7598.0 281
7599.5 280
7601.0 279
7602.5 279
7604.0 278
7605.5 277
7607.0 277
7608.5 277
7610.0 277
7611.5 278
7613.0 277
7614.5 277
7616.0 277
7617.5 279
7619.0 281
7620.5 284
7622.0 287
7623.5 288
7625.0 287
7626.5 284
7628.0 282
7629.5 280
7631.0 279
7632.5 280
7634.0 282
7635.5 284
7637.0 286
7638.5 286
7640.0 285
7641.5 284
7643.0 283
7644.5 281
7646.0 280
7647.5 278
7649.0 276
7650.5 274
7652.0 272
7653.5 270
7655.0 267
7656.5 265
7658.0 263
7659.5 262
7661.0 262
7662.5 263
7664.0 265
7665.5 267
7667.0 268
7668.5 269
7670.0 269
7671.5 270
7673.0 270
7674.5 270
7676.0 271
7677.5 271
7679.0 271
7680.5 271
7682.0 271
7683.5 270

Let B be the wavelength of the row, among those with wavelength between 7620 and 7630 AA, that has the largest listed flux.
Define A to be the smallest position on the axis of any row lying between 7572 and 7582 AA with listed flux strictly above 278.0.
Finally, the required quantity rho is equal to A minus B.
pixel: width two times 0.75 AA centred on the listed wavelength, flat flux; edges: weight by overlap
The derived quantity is -51.0 AA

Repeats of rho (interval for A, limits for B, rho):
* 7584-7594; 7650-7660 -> -58.5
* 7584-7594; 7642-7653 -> -51.0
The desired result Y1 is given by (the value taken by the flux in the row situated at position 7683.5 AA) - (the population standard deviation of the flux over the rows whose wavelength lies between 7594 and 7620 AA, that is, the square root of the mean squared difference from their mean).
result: 268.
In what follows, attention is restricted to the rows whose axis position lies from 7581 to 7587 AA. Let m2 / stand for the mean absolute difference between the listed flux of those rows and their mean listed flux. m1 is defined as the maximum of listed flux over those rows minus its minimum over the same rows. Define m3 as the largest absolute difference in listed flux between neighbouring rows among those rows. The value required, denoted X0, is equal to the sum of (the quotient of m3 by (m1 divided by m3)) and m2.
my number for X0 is 4.79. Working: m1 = 7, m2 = 2.5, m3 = 4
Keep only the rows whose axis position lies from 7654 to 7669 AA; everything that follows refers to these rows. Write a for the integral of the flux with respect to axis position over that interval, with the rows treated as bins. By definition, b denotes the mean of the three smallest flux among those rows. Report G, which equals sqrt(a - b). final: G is 60.9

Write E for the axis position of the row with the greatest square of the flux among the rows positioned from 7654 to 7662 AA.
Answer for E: 7655.0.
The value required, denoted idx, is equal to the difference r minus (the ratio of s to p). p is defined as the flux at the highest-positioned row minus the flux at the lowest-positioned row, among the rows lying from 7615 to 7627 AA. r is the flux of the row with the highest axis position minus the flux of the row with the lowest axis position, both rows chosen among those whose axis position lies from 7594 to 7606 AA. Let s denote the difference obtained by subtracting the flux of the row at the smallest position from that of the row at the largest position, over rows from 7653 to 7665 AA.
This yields -4.3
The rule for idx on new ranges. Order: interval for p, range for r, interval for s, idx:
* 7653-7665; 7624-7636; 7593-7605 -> -3.6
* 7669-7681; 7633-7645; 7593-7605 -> 0.5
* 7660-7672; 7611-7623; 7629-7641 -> 8.4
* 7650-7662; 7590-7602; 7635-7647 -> 1.7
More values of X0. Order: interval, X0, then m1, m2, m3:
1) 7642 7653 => 3.55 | 11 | 3.2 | 2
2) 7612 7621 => 3.51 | 7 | 2.2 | 3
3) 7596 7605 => 1.42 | 4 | 1.2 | 1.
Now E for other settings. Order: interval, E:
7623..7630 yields 7623.5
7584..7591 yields 7590.5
